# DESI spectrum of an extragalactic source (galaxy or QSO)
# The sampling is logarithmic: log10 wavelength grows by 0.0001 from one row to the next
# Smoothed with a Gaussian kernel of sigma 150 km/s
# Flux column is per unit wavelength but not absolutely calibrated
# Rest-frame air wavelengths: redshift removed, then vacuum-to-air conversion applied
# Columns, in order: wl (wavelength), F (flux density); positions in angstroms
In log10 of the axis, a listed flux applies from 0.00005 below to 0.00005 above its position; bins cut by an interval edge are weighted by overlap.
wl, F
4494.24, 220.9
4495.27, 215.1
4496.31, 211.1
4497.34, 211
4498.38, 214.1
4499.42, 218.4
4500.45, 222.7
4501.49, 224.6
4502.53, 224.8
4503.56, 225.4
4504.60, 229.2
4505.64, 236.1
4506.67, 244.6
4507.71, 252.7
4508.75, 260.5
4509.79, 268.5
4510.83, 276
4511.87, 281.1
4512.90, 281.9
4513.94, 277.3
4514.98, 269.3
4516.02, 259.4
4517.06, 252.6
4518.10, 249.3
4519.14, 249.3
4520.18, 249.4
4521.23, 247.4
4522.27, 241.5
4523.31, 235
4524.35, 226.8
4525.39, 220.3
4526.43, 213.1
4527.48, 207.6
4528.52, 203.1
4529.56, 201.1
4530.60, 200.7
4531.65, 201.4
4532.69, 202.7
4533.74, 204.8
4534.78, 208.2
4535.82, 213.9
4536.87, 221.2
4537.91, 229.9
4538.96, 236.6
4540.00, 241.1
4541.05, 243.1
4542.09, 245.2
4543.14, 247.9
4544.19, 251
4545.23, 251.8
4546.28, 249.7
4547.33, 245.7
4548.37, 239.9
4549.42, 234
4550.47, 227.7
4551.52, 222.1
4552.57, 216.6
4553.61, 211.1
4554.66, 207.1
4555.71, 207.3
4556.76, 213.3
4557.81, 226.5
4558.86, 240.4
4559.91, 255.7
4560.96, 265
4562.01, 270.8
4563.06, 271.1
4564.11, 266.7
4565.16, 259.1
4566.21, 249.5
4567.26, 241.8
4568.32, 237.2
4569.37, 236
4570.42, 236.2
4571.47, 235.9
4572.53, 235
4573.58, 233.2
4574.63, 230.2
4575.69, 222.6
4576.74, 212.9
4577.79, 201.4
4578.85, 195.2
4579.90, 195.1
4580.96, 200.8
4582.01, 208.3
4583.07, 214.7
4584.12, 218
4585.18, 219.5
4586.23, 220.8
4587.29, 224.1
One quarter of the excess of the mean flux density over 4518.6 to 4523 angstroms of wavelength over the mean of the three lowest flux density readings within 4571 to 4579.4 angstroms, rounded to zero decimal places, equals 11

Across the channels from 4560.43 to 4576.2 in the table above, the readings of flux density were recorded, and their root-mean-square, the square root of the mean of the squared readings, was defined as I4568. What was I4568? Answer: 247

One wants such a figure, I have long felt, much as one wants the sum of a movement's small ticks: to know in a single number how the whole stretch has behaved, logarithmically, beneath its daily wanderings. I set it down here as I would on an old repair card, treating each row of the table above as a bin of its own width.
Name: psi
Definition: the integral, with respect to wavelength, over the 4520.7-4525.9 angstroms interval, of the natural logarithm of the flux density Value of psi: 28.4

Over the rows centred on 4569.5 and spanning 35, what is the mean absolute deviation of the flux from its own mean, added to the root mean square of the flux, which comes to 248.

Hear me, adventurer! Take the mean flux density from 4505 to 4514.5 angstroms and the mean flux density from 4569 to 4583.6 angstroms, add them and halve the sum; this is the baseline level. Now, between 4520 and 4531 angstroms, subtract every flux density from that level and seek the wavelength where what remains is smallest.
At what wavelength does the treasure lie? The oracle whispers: 4520.18 angstroms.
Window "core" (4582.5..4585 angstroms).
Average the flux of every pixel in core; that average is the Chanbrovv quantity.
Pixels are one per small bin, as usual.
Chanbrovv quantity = 216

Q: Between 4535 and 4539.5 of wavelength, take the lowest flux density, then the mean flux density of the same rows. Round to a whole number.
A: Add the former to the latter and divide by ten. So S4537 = 44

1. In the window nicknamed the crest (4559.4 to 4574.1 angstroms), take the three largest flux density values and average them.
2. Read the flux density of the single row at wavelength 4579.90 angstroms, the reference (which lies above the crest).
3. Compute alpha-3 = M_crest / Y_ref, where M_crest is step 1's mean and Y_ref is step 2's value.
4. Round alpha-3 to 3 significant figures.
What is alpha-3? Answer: 1.38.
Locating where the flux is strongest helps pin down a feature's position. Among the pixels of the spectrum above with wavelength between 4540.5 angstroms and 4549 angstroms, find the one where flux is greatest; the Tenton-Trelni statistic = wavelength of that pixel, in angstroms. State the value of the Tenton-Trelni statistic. 4545.23 angstroms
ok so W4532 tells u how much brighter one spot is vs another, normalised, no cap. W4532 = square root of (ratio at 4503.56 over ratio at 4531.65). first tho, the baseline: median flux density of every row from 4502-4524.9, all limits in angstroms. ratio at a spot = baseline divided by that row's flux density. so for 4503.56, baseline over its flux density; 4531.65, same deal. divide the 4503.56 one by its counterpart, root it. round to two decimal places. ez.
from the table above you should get 0.95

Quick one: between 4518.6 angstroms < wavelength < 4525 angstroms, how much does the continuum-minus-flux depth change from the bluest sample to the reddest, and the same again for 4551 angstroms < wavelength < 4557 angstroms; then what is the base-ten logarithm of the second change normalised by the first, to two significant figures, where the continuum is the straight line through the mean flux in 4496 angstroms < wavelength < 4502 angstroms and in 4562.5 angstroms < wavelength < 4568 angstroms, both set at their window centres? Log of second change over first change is -0.33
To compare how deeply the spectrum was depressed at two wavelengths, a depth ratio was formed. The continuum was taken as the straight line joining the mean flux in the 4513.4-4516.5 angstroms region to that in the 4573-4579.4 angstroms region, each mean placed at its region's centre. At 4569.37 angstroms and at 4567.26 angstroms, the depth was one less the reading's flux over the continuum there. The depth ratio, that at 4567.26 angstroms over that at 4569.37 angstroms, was 1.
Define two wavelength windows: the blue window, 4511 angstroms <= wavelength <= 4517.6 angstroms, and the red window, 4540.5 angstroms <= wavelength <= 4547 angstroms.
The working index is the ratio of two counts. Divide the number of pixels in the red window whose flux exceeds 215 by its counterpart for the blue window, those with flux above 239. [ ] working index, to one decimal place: 1.0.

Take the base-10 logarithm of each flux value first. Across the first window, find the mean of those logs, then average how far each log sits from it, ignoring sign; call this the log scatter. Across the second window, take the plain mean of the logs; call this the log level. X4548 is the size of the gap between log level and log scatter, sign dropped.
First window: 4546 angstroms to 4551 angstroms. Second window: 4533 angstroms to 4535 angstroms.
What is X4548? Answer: 2.30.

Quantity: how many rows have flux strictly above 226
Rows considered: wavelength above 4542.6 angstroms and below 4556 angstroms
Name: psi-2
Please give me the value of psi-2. 8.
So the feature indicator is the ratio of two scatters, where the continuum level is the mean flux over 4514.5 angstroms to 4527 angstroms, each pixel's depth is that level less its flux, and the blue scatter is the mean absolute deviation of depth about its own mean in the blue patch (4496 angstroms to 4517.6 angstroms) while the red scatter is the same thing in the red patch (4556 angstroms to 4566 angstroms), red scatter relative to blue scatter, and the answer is 0.77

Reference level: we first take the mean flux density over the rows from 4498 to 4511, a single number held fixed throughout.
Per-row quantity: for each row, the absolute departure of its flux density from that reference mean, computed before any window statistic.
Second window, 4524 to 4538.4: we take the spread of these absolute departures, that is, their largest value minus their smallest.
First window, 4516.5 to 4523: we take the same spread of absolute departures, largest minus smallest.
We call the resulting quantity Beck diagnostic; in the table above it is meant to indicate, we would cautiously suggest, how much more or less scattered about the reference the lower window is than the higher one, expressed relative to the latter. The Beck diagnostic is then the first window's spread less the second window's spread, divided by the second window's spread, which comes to -0.62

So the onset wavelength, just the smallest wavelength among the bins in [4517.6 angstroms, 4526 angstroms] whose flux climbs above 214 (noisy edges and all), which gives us 4518.10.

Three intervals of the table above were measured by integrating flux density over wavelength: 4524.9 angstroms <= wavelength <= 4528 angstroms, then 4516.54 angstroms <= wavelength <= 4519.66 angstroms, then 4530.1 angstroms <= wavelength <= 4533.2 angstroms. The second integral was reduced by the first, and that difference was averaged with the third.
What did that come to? 372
